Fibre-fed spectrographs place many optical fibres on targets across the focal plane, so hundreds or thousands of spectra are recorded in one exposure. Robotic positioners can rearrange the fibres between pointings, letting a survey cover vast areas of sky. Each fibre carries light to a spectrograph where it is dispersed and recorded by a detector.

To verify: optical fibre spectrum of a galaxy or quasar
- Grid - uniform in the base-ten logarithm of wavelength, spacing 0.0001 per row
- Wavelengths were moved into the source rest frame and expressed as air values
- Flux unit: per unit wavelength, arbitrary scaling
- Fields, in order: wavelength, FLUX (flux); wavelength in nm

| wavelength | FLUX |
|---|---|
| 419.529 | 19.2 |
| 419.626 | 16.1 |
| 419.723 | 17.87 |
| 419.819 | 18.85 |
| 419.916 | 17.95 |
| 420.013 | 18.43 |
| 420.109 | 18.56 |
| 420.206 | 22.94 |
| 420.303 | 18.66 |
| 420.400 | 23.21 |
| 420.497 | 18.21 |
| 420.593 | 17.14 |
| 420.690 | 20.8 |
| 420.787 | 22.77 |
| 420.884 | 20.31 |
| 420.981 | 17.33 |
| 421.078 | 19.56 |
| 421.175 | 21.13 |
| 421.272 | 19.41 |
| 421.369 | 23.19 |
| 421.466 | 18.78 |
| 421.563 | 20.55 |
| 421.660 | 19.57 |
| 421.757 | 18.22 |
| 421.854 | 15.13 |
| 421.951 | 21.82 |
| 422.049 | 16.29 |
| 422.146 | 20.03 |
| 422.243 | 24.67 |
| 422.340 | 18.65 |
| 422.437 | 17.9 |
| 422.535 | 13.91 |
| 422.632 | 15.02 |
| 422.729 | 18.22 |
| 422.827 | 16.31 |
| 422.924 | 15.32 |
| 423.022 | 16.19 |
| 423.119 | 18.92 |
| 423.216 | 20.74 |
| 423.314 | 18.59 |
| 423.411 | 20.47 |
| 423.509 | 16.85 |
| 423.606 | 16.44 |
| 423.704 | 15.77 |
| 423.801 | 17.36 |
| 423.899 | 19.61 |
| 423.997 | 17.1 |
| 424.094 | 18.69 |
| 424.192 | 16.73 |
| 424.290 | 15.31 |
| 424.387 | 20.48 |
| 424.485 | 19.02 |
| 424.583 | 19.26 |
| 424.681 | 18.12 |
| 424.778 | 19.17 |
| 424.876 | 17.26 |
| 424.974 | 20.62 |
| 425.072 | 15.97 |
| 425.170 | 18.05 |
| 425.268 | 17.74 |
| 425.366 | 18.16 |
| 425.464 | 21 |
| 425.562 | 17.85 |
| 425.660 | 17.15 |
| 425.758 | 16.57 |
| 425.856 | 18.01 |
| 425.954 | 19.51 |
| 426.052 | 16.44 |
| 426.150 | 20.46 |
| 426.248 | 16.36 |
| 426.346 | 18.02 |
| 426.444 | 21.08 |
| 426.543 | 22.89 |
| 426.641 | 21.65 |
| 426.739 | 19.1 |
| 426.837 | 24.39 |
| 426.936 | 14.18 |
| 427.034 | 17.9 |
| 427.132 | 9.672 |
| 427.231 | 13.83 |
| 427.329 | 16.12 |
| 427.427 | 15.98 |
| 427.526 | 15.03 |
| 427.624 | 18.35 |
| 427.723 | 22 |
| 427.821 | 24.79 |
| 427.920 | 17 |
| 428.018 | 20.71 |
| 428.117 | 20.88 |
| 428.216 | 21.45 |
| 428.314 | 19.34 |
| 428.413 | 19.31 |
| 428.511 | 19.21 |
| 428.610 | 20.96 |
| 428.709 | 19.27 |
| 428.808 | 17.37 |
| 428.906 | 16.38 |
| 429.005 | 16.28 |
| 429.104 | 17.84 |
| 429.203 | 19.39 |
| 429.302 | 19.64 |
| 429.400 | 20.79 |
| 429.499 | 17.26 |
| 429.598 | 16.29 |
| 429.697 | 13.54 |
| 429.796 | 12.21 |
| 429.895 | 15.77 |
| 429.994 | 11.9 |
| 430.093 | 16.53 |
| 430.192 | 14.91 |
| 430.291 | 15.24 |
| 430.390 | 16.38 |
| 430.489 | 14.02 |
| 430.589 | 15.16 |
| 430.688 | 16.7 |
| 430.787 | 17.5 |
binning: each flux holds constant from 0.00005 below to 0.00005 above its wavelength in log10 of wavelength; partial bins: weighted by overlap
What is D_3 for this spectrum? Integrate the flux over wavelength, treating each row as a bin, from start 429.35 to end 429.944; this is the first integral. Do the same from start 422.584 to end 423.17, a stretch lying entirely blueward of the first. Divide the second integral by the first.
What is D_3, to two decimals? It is 1.03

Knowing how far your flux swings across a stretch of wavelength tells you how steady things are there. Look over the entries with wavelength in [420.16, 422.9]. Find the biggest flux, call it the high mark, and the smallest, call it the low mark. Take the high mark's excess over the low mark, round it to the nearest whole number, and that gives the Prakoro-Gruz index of 11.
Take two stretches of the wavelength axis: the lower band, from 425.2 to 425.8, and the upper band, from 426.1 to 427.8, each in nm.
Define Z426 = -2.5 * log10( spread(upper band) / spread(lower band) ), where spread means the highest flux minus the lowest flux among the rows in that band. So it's -1.3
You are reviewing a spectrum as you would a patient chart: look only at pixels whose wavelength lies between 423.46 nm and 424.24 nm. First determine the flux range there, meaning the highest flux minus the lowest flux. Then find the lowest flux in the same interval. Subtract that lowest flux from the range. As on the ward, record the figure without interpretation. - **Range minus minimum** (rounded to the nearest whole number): -12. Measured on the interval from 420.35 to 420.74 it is -11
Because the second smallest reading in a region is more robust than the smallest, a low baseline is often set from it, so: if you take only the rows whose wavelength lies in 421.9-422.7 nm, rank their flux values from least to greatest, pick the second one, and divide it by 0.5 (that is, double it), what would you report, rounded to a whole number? 30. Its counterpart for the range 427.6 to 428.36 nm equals 37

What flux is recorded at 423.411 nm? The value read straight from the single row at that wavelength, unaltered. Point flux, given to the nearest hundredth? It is 20.47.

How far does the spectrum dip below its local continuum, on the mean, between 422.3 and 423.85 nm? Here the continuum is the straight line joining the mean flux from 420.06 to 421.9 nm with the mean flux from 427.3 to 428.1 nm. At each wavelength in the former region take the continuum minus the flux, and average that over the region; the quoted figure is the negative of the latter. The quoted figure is -2.2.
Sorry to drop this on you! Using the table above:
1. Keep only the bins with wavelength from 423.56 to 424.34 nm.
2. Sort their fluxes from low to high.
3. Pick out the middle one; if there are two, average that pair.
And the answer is 16.9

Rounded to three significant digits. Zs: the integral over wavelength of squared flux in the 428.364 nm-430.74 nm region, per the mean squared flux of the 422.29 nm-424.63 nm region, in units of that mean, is 2.17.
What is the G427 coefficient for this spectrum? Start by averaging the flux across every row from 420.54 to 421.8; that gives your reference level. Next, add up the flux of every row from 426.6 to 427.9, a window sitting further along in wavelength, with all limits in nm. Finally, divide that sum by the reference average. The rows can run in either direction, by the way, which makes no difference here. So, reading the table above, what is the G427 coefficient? 11.7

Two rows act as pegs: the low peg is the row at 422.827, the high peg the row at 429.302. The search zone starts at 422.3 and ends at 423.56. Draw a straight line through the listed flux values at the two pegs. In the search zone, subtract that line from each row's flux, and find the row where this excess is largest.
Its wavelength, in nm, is 423.216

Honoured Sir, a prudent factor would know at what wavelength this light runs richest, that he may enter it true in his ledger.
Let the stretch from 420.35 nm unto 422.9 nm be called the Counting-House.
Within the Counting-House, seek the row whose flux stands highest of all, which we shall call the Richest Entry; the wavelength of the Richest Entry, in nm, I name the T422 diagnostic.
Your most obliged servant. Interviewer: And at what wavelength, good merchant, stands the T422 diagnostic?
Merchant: 422.243 nm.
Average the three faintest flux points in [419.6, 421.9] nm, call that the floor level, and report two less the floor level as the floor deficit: -14.1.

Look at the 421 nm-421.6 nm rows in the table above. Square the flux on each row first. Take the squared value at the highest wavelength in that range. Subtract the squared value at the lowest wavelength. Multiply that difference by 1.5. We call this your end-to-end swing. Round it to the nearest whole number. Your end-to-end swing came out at 60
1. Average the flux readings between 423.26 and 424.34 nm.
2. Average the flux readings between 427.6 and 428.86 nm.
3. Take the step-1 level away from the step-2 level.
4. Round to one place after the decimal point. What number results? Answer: 2.5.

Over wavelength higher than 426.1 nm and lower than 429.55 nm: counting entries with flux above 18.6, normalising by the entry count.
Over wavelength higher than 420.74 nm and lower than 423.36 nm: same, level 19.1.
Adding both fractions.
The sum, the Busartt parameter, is 0.99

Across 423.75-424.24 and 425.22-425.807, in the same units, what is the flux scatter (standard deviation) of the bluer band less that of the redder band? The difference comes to -0.3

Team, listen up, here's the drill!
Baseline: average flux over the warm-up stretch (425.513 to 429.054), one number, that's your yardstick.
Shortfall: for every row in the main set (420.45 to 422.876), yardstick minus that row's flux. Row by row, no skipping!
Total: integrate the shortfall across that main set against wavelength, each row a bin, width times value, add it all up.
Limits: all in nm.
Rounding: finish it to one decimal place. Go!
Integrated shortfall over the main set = -1.2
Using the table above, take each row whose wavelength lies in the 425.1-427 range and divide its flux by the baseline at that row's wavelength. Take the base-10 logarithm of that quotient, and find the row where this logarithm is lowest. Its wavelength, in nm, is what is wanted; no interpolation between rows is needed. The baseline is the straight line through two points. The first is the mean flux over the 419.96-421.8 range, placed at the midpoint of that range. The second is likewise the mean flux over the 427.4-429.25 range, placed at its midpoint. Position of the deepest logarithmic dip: 426.936 nm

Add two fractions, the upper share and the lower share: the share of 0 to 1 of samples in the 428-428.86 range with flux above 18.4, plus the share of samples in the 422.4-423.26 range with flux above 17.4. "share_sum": 1.3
